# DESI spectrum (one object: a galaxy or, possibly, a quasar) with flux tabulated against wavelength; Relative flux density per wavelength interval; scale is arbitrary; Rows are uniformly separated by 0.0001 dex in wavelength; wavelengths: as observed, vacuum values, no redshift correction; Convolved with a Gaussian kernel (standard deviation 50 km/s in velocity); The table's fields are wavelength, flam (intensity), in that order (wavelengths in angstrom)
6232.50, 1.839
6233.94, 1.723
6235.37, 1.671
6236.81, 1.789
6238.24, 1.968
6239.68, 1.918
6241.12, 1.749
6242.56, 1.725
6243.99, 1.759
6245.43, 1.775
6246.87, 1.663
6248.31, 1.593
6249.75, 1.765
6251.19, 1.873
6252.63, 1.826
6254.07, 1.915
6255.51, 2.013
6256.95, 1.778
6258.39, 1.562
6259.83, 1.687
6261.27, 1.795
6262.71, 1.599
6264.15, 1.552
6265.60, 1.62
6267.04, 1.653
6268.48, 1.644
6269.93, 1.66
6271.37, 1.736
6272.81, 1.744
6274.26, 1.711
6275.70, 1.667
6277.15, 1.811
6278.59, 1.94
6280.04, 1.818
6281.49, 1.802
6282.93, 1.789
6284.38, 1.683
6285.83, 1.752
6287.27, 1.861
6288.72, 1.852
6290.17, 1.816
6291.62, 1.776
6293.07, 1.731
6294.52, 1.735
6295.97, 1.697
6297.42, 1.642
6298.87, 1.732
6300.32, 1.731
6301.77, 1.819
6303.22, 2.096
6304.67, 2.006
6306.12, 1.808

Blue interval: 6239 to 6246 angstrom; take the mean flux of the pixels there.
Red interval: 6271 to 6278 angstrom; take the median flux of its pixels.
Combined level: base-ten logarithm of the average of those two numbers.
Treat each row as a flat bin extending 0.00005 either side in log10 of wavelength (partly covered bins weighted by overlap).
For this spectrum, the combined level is 0.246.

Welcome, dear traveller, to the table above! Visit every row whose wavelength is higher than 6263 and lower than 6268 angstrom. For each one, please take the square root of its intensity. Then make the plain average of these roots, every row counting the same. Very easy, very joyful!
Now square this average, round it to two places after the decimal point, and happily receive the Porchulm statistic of 1.61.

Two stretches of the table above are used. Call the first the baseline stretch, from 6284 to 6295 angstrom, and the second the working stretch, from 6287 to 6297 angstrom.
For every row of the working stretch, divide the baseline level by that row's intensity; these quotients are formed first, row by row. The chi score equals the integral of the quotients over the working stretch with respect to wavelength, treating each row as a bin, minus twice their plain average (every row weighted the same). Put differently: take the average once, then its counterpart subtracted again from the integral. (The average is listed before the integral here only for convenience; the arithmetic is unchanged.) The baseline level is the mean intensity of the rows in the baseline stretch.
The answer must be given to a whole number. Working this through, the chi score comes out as 8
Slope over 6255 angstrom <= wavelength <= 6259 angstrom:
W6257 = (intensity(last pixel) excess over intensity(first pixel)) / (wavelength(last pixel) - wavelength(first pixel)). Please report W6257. -0.16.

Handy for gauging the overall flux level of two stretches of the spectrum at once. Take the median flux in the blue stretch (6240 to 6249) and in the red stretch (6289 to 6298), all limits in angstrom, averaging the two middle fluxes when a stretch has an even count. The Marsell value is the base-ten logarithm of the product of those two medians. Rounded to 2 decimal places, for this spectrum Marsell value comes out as 0.48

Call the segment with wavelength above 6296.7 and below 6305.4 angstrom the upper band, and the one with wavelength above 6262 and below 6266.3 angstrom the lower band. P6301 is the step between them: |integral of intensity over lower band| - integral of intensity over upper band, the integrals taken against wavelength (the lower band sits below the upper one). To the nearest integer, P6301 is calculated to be -9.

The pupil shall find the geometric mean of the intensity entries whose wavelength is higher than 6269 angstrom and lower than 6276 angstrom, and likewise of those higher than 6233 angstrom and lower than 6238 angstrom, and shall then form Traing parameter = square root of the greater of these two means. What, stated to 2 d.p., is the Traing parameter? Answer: 1.31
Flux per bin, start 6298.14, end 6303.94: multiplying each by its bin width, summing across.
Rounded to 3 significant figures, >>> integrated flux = 10.7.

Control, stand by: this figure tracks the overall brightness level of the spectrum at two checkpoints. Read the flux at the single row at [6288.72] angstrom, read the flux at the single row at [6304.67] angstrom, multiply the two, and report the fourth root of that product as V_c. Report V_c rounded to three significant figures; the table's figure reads 1.39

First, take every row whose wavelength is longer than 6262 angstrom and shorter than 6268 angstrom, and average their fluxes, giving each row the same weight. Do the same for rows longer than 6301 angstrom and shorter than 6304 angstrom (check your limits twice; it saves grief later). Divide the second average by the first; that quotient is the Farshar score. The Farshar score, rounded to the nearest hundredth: 1.22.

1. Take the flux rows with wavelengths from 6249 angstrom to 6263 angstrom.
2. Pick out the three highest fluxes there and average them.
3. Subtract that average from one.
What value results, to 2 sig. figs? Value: -0.93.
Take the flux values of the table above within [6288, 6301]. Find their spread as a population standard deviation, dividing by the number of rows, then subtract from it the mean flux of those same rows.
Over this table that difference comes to -1.69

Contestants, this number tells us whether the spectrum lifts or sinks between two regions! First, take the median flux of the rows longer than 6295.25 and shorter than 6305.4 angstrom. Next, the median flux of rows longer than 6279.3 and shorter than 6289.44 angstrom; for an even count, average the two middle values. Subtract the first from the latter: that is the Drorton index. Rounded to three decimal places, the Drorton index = 0.070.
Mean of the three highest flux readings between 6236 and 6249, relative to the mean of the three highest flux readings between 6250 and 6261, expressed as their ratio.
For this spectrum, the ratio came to 0.98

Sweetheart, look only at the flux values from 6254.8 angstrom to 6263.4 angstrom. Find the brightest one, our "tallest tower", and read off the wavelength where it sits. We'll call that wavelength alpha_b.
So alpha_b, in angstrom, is 6255.51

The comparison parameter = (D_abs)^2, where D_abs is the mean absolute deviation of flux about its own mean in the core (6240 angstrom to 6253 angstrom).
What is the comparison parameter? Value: 0.0034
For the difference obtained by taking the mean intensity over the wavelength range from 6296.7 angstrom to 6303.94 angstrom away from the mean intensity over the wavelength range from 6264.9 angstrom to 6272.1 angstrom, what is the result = -0.14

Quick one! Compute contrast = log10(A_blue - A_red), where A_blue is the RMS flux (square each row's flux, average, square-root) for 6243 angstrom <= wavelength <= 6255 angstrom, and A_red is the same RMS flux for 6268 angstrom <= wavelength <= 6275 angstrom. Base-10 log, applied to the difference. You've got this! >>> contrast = -1.1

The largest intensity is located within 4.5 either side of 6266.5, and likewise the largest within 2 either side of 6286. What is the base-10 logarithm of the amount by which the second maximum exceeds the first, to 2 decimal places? -0.70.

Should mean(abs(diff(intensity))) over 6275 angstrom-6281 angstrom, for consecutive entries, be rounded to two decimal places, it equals 0.13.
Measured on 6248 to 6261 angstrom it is 0.14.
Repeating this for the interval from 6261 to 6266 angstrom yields 0.10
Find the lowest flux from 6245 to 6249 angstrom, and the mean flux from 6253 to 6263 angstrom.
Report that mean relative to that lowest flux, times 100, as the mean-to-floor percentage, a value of 111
